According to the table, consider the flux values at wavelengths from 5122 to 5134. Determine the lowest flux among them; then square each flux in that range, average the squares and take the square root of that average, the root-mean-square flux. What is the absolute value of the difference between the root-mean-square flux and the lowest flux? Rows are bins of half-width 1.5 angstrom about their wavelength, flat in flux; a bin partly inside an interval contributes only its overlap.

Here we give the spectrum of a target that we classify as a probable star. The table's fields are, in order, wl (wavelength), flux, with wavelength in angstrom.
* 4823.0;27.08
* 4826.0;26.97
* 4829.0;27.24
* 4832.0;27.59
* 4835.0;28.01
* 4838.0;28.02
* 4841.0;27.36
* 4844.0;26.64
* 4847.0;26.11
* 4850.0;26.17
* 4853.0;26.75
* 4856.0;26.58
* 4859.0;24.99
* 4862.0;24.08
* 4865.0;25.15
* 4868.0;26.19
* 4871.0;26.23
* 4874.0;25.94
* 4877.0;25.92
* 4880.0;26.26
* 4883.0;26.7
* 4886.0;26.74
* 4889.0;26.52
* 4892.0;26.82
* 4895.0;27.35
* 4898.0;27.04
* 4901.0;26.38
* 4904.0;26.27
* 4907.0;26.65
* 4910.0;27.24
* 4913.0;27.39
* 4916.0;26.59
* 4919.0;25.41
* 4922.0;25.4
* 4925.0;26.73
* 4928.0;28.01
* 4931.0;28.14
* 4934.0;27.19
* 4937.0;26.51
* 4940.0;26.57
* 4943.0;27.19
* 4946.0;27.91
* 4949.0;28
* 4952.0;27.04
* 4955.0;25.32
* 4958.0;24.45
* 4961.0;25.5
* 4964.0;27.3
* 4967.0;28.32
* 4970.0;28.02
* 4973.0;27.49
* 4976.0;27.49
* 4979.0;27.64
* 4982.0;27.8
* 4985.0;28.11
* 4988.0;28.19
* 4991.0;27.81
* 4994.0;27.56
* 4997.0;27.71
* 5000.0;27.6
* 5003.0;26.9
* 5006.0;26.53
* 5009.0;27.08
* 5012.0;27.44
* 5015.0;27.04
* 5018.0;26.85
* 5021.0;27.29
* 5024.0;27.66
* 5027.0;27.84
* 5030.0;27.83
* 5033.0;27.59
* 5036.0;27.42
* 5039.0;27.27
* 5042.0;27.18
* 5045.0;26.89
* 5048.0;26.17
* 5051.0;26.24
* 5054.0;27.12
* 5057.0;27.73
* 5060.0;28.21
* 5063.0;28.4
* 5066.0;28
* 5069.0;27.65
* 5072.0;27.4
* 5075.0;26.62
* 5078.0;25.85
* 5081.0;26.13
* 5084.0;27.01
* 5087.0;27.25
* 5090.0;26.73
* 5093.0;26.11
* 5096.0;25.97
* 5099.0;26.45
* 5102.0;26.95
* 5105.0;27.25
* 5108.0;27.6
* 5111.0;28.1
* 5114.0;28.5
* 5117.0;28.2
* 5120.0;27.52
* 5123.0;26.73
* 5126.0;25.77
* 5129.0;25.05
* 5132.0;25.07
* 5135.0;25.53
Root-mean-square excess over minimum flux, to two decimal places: 0.61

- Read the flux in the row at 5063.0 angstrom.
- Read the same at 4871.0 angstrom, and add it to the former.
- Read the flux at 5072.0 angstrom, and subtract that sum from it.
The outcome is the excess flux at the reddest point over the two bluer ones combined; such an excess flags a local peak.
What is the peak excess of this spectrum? -27.2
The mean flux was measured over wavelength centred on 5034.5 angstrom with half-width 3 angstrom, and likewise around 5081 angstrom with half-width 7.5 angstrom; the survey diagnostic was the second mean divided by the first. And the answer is 0.97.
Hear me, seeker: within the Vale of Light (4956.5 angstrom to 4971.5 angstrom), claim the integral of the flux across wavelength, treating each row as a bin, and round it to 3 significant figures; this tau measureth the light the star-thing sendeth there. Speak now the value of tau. 401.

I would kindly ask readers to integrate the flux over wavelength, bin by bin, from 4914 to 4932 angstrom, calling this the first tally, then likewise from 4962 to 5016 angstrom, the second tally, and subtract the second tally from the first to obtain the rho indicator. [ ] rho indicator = -1007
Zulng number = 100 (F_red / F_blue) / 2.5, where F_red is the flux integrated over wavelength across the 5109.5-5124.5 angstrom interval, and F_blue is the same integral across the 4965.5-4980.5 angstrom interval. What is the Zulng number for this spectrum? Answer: 40.0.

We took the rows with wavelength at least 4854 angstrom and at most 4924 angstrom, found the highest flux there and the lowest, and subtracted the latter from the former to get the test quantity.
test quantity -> 3.31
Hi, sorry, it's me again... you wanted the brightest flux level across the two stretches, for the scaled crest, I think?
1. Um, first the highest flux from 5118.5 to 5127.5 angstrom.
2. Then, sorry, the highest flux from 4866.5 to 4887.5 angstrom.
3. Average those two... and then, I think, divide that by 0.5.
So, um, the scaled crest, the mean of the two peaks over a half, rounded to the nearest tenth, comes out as 54.3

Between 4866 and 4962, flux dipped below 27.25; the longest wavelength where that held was 4961.0 angstrom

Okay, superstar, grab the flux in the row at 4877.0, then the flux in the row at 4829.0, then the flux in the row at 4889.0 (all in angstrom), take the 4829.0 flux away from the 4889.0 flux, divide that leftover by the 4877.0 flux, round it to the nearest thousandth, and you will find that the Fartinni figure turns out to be -0.028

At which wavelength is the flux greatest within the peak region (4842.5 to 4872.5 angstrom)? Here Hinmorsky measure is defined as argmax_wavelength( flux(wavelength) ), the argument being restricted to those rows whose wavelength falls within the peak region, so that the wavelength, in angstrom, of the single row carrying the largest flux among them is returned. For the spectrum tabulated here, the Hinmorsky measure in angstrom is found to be 4853.0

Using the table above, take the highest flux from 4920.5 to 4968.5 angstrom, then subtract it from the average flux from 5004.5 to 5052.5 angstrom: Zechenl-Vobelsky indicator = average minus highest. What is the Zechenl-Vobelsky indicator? -1.2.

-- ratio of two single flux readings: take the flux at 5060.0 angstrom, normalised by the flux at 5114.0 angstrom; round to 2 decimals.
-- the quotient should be 0.99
